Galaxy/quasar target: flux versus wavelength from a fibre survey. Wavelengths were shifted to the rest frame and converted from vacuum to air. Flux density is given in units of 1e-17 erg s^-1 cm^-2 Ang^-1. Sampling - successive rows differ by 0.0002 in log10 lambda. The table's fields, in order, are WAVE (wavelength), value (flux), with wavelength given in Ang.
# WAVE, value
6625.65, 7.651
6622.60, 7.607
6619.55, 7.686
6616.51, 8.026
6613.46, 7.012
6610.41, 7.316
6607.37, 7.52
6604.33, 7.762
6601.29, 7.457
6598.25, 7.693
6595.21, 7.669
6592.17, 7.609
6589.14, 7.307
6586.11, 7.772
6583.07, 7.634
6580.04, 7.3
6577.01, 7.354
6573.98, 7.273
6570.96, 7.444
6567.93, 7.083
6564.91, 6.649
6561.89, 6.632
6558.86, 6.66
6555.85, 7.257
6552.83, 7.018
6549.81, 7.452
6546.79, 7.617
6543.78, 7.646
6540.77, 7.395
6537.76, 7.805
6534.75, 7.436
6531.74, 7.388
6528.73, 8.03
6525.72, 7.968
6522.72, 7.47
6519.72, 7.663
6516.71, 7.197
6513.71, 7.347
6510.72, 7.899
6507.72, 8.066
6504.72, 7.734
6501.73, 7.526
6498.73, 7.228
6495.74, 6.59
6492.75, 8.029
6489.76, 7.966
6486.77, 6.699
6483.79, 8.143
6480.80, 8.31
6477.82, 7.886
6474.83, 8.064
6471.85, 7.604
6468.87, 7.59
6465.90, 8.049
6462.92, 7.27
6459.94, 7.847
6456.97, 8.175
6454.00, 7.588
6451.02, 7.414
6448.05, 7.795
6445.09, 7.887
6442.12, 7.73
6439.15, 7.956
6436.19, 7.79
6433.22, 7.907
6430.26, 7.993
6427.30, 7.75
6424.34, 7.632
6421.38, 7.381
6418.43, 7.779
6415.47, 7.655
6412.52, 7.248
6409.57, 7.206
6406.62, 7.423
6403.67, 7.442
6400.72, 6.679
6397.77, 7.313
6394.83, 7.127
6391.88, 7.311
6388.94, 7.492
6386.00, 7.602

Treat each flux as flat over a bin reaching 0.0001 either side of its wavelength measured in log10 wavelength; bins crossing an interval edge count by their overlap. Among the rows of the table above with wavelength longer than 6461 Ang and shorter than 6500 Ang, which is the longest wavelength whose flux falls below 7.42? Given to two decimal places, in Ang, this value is 6498.73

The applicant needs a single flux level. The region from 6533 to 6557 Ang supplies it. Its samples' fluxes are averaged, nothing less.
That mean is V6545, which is 7.45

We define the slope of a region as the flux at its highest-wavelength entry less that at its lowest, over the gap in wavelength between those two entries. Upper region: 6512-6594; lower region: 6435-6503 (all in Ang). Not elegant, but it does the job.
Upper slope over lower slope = -0.8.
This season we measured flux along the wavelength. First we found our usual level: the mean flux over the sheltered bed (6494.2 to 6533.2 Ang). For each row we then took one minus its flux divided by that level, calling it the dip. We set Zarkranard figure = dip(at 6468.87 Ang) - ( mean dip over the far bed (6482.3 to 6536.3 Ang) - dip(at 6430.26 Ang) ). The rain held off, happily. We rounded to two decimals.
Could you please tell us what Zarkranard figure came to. -0.06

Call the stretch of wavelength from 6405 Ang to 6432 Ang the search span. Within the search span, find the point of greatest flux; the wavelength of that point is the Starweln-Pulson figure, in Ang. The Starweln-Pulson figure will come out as 6430.26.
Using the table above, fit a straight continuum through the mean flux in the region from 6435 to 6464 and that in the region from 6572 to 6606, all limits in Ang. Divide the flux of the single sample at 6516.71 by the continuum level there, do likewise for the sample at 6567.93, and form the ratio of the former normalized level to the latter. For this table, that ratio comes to 1.01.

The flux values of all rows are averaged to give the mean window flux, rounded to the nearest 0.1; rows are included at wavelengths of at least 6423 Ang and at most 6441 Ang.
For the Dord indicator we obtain 7.8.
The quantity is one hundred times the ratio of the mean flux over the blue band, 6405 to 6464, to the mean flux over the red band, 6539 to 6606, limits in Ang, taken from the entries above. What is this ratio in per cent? 104.4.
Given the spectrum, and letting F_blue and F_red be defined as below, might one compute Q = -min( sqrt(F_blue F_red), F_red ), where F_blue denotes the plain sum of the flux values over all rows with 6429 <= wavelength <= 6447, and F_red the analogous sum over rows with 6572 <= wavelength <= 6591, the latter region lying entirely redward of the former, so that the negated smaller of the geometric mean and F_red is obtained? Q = -44.6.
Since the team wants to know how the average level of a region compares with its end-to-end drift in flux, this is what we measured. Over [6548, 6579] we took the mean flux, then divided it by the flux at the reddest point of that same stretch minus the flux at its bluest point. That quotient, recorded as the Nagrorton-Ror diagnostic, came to -72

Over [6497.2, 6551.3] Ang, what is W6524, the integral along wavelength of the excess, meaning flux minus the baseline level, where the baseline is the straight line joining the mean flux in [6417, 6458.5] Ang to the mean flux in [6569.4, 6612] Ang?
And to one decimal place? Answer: -1.0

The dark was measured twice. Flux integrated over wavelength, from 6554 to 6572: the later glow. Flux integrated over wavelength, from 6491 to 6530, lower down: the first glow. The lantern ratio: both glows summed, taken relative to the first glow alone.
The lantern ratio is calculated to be 1.4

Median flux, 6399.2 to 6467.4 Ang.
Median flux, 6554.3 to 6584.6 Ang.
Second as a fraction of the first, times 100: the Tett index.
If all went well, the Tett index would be 94.0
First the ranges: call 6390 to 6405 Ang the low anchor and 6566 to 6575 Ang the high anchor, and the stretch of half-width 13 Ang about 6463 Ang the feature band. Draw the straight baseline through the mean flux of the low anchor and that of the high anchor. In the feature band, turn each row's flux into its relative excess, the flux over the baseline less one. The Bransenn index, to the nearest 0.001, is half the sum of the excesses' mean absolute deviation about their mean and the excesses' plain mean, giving 0.055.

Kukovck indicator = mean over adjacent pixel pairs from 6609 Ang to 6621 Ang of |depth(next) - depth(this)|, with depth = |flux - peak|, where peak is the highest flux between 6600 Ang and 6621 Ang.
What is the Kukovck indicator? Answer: 0.6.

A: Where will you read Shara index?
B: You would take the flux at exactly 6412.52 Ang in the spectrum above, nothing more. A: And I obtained 7.248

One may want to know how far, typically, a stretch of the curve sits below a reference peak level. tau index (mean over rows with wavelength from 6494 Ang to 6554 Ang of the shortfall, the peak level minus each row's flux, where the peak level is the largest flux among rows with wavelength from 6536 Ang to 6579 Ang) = 0.28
